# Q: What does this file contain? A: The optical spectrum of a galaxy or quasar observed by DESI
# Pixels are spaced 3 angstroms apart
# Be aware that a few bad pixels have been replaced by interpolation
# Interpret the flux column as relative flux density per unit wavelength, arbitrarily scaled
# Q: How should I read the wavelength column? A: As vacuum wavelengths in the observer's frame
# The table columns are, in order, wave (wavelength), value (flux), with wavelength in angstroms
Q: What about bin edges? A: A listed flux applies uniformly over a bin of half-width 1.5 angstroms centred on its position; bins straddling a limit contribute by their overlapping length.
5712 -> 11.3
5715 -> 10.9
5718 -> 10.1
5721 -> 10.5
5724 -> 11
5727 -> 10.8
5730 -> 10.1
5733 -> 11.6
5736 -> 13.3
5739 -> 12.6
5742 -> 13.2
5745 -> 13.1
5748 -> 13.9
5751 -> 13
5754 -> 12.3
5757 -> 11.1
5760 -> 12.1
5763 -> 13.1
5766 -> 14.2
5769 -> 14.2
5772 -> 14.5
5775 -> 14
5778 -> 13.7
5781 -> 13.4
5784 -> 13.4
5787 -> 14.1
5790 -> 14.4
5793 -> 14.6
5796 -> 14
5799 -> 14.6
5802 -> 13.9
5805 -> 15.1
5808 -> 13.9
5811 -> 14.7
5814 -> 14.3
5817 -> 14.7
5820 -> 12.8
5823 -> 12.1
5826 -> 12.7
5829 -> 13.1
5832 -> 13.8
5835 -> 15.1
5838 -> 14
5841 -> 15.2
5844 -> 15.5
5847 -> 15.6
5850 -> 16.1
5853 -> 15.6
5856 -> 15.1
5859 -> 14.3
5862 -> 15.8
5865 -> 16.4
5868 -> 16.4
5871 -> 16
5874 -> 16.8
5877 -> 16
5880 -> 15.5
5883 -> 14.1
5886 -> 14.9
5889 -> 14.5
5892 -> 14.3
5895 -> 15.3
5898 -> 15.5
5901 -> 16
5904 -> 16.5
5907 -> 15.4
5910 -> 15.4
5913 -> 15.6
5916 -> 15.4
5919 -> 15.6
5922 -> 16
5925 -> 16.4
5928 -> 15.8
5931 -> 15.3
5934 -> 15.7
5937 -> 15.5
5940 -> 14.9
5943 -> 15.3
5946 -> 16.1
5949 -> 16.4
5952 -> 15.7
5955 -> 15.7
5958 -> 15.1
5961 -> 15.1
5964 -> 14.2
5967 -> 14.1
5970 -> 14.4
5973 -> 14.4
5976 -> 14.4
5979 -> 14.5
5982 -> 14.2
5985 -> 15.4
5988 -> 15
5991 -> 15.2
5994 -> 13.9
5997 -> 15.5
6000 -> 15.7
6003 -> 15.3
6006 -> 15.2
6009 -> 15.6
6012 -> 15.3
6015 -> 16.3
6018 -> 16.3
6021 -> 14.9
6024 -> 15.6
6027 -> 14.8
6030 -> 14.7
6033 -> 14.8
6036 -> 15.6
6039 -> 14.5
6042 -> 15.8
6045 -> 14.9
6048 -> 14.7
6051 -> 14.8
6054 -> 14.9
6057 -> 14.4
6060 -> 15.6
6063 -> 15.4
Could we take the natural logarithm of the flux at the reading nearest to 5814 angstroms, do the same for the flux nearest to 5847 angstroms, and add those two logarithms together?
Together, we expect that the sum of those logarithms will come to 5.41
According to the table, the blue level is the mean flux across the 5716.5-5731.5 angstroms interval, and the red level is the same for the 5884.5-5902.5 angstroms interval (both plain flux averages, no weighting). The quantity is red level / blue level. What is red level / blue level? 1.44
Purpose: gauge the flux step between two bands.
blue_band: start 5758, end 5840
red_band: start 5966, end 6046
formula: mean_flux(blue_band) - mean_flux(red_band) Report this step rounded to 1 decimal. -1.2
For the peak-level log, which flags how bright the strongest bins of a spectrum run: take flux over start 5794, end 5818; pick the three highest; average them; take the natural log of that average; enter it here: 2.70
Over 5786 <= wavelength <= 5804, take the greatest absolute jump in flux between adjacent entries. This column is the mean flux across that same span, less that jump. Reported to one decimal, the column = 13.6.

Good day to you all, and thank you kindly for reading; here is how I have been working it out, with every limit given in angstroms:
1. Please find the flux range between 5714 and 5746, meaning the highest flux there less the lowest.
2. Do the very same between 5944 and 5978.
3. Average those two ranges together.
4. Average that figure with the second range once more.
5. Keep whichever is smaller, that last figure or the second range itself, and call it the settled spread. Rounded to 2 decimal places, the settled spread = 2.30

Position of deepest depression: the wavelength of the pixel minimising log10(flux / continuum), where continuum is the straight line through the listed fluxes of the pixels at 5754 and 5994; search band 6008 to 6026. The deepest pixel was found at 6021 angstroms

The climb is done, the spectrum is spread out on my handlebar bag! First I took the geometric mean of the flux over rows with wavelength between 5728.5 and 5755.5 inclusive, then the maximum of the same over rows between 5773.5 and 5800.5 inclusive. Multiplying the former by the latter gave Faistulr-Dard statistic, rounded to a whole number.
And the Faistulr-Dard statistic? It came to 183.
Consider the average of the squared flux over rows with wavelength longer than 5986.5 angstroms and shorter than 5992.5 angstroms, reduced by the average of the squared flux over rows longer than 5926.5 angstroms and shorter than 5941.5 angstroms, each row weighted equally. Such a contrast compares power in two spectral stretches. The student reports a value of -10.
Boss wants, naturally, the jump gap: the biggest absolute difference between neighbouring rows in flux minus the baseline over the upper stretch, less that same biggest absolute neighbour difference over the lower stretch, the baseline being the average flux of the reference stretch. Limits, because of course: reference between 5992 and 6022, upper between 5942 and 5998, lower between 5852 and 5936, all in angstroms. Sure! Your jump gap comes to 0.1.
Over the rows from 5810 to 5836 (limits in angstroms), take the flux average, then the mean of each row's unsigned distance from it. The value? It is 0.91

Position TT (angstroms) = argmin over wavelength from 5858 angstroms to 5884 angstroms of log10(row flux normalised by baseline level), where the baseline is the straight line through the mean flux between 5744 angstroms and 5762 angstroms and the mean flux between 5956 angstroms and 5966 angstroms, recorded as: 5883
